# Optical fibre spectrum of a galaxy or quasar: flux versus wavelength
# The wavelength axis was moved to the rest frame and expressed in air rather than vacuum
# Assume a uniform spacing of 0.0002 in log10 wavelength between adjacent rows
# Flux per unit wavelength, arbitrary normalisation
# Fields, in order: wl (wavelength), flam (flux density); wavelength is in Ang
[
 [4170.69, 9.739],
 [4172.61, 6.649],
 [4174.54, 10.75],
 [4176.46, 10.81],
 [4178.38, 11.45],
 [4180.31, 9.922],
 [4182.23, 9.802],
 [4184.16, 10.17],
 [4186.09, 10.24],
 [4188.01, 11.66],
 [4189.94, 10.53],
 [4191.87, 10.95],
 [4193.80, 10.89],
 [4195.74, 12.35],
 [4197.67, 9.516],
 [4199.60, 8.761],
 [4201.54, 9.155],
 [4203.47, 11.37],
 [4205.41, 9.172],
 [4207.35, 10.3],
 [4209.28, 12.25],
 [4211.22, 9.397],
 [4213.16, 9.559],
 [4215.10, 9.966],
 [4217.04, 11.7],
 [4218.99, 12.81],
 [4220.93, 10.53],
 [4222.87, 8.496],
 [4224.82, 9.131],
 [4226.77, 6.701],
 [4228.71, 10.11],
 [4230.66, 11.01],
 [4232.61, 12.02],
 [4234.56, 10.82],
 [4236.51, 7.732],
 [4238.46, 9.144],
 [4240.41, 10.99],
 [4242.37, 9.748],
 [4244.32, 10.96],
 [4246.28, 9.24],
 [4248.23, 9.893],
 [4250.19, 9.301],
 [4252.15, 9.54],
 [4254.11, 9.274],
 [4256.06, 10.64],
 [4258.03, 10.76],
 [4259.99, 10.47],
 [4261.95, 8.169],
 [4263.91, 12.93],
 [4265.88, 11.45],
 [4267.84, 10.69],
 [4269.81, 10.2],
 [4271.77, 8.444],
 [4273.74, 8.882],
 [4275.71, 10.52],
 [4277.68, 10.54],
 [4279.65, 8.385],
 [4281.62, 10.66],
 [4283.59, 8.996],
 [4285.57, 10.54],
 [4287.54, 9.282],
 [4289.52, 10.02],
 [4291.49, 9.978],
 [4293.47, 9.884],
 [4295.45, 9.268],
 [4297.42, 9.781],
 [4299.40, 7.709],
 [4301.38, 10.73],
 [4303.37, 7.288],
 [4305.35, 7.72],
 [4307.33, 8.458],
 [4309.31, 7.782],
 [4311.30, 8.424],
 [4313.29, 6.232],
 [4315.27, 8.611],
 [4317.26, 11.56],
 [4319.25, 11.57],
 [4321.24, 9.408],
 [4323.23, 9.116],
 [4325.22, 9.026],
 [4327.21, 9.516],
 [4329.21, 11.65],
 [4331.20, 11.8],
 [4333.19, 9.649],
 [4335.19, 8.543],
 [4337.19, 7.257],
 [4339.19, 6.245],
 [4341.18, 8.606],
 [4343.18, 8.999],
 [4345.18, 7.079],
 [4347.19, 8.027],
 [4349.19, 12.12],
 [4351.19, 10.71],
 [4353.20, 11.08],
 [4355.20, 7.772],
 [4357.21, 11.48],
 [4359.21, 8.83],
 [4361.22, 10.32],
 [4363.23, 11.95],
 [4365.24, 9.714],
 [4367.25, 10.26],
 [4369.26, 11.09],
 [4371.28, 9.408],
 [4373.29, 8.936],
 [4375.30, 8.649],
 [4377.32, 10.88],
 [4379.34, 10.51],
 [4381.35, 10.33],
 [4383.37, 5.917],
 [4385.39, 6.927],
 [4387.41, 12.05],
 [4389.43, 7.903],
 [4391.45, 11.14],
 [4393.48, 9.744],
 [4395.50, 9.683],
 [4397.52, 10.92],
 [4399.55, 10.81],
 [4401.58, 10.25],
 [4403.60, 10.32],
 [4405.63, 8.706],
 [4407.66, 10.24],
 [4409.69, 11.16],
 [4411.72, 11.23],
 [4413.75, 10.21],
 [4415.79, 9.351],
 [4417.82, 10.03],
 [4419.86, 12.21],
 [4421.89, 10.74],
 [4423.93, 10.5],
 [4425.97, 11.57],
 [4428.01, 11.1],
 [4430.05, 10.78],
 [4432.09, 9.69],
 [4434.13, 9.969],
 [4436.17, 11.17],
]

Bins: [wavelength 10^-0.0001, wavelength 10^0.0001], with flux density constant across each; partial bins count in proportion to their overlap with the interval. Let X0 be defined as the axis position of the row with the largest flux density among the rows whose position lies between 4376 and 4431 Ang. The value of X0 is 4419.86 Ang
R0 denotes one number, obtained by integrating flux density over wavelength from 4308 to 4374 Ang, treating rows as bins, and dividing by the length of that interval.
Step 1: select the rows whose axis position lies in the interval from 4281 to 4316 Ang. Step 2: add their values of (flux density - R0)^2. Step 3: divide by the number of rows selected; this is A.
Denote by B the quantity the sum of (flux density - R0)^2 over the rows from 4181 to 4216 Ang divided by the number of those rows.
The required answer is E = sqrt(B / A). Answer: 1.00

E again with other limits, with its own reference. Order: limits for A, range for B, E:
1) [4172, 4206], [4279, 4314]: 0.92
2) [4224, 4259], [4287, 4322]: 1.14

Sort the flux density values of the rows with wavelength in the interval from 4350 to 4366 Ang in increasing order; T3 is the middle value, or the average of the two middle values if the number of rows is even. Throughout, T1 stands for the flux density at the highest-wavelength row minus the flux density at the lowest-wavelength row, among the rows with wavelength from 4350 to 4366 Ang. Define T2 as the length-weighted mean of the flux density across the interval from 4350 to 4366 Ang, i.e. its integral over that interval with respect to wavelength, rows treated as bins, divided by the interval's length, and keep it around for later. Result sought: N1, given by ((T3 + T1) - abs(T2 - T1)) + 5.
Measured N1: 3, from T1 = -1.0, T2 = 10.3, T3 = 10.5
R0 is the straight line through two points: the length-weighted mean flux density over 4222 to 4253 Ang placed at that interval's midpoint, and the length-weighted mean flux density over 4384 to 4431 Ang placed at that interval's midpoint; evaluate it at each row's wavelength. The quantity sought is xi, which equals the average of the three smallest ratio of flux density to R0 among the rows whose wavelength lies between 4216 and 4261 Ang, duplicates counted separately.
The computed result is 0.79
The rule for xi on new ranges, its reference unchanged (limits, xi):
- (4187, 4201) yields 1.01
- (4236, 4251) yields 0.90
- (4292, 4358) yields 0.65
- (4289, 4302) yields 0.90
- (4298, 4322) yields 0.71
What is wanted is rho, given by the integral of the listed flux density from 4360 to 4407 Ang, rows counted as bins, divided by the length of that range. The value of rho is 9.8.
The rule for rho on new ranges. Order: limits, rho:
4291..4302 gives 9.5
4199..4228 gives 10.0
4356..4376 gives 10.1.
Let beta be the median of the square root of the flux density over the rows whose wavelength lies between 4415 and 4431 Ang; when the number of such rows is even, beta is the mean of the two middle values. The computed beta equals 3.28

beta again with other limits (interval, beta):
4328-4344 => 2.97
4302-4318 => 2.85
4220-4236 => 3.21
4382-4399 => 3.12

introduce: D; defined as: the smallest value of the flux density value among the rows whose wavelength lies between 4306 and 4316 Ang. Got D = 6.232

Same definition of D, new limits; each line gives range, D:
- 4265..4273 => 8.444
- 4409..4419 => 9.351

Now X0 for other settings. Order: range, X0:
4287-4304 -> 4301.38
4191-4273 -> 4263.91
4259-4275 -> 4263.91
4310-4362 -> 4349.19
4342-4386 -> 4349.19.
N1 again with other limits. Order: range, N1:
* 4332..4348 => 2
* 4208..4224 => -3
